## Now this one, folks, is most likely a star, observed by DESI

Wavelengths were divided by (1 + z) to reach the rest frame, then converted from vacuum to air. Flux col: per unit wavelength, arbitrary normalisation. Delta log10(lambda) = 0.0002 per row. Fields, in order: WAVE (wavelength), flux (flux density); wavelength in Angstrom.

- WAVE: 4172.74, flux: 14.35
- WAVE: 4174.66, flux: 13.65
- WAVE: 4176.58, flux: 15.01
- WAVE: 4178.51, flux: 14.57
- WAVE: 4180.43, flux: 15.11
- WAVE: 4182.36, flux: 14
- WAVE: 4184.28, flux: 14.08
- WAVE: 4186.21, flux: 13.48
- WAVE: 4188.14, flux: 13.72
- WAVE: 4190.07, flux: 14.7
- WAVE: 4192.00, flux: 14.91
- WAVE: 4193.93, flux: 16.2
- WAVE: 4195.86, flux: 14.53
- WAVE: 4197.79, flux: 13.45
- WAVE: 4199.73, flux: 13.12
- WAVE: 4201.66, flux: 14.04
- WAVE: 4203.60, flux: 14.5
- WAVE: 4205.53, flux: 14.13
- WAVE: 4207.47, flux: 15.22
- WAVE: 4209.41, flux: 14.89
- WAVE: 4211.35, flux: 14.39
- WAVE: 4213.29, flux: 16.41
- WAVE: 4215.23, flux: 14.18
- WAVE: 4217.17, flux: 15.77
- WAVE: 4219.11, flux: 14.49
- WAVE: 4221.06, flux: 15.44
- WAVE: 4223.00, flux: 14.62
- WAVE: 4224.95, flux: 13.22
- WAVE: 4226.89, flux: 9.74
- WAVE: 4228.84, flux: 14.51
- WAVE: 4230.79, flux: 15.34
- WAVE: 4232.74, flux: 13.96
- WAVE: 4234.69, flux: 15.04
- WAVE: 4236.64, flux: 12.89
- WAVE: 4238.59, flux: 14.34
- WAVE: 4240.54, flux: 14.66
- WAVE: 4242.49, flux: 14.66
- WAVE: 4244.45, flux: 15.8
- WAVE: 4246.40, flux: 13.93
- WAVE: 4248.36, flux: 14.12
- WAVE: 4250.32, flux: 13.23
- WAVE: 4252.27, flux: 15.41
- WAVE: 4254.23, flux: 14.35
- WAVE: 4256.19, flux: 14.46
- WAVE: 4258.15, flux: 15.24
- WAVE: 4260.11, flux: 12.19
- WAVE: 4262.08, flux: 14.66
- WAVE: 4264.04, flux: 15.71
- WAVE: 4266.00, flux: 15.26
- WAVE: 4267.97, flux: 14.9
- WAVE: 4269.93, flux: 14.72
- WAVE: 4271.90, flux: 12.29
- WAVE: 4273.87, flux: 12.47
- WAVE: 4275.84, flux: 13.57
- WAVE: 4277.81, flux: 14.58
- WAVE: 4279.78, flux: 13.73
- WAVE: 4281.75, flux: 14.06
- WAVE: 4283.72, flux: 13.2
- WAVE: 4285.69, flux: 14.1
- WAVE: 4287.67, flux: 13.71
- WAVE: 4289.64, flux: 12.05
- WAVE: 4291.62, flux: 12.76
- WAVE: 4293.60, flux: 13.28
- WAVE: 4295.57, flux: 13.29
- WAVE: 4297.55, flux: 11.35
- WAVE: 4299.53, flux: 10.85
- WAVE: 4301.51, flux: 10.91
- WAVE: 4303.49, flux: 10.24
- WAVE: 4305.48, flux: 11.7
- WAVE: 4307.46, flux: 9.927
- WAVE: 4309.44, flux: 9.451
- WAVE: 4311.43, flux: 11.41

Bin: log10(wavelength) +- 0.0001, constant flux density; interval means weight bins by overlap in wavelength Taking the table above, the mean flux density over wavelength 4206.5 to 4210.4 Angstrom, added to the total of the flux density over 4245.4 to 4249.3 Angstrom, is 43.1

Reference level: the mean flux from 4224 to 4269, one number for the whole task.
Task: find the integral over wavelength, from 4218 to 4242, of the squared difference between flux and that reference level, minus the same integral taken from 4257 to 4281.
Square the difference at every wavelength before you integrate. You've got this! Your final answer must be 19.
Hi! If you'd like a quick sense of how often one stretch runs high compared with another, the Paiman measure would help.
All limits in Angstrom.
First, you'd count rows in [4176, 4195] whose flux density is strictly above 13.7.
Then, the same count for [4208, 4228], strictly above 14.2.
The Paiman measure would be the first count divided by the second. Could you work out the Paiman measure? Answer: 1.29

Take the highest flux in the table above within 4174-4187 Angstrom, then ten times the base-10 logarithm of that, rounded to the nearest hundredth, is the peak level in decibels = 11.79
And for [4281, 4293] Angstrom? 11.49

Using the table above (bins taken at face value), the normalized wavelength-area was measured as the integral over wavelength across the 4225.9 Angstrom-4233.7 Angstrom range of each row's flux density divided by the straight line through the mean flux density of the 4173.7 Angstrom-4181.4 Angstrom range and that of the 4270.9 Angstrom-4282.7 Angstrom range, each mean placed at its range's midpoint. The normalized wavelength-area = 7.5 Angstrom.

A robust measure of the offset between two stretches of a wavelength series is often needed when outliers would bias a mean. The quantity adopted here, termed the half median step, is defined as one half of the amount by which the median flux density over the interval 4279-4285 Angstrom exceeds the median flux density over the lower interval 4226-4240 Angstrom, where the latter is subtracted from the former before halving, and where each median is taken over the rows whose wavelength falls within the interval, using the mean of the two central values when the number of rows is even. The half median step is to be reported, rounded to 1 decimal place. -0.3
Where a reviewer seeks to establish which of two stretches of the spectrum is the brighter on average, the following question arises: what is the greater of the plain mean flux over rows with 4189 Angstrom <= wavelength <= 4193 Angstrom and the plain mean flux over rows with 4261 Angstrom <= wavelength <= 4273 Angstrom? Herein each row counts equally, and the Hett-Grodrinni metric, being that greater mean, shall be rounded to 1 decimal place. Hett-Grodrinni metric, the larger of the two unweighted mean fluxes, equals 14.8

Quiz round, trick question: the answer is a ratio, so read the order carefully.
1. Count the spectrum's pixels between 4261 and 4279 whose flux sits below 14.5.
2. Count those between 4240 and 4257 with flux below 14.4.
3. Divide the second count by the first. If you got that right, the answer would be 1.33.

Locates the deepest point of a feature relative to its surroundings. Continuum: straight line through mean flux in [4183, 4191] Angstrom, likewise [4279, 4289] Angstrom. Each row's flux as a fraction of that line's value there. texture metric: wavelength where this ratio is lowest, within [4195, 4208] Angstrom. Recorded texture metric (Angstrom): 4199.73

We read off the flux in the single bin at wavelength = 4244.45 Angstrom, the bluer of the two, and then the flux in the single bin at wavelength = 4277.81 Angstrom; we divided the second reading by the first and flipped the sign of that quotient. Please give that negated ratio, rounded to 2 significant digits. -0.92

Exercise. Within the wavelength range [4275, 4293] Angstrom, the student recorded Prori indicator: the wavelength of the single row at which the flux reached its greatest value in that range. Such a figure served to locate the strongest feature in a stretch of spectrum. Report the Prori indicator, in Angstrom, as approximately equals 4277.81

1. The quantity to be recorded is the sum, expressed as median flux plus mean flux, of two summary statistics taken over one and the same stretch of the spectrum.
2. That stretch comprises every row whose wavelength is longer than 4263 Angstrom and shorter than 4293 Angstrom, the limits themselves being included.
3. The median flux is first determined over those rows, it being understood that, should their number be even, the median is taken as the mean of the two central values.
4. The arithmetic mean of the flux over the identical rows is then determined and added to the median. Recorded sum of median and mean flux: 27.5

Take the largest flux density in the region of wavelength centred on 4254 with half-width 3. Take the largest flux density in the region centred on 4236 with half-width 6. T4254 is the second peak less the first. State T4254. -0.1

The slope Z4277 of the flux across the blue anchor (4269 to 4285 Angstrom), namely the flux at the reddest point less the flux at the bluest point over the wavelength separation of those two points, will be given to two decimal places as -0.11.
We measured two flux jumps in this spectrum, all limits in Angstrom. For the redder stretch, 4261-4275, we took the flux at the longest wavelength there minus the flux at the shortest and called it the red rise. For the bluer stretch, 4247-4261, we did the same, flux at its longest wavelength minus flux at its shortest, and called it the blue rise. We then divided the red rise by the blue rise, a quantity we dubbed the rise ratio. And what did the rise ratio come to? 1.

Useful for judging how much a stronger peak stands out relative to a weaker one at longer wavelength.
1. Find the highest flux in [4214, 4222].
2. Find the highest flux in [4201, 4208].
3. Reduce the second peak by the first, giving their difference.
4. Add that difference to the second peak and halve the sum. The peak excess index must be 7.3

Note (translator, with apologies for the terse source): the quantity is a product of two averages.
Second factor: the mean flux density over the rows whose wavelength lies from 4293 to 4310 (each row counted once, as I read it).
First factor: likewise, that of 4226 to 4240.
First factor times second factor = 154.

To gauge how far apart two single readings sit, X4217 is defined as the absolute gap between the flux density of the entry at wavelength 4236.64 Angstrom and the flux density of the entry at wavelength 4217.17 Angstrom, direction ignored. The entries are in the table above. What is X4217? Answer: 2.9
